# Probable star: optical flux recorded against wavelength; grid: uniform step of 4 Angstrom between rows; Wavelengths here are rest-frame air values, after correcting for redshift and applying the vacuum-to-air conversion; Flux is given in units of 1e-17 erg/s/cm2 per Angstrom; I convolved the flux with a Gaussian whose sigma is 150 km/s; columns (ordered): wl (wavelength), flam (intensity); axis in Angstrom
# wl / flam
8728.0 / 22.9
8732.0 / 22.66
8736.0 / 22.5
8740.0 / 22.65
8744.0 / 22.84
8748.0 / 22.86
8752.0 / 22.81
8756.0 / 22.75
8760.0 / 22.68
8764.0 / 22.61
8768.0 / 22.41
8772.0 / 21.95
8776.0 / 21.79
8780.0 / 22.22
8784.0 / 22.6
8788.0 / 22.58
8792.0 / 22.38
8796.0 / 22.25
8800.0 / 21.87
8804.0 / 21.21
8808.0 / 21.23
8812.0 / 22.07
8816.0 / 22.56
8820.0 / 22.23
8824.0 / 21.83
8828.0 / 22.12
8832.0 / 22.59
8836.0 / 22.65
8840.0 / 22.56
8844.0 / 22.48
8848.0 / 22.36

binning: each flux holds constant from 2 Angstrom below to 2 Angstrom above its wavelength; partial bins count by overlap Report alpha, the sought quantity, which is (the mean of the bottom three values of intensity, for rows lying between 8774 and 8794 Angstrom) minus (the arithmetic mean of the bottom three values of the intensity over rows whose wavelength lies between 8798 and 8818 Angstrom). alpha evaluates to 0.7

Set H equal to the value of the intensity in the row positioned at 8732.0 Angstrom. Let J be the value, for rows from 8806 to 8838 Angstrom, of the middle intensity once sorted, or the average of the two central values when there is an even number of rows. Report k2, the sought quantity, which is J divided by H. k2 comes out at 0.98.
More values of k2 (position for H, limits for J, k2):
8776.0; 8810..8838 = 1.02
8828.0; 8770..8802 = 1.01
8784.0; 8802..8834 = 0.98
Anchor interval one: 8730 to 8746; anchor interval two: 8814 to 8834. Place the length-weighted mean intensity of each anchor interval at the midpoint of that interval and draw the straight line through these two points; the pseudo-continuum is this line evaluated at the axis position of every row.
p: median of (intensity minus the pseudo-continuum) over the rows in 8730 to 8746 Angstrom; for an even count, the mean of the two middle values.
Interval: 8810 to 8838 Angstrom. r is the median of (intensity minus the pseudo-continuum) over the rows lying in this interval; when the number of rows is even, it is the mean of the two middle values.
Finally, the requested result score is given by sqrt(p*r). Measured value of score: 0.03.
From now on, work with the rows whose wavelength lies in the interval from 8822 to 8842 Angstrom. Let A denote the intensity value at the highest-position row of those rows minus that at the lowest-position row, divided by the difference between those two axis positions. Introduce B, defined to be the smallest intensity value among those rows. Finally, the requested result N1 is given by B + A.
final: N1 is 21.9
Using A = 0.05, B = 21.83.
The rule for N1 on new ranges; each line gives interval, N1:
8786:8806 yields 21.1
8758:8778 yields 21.7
